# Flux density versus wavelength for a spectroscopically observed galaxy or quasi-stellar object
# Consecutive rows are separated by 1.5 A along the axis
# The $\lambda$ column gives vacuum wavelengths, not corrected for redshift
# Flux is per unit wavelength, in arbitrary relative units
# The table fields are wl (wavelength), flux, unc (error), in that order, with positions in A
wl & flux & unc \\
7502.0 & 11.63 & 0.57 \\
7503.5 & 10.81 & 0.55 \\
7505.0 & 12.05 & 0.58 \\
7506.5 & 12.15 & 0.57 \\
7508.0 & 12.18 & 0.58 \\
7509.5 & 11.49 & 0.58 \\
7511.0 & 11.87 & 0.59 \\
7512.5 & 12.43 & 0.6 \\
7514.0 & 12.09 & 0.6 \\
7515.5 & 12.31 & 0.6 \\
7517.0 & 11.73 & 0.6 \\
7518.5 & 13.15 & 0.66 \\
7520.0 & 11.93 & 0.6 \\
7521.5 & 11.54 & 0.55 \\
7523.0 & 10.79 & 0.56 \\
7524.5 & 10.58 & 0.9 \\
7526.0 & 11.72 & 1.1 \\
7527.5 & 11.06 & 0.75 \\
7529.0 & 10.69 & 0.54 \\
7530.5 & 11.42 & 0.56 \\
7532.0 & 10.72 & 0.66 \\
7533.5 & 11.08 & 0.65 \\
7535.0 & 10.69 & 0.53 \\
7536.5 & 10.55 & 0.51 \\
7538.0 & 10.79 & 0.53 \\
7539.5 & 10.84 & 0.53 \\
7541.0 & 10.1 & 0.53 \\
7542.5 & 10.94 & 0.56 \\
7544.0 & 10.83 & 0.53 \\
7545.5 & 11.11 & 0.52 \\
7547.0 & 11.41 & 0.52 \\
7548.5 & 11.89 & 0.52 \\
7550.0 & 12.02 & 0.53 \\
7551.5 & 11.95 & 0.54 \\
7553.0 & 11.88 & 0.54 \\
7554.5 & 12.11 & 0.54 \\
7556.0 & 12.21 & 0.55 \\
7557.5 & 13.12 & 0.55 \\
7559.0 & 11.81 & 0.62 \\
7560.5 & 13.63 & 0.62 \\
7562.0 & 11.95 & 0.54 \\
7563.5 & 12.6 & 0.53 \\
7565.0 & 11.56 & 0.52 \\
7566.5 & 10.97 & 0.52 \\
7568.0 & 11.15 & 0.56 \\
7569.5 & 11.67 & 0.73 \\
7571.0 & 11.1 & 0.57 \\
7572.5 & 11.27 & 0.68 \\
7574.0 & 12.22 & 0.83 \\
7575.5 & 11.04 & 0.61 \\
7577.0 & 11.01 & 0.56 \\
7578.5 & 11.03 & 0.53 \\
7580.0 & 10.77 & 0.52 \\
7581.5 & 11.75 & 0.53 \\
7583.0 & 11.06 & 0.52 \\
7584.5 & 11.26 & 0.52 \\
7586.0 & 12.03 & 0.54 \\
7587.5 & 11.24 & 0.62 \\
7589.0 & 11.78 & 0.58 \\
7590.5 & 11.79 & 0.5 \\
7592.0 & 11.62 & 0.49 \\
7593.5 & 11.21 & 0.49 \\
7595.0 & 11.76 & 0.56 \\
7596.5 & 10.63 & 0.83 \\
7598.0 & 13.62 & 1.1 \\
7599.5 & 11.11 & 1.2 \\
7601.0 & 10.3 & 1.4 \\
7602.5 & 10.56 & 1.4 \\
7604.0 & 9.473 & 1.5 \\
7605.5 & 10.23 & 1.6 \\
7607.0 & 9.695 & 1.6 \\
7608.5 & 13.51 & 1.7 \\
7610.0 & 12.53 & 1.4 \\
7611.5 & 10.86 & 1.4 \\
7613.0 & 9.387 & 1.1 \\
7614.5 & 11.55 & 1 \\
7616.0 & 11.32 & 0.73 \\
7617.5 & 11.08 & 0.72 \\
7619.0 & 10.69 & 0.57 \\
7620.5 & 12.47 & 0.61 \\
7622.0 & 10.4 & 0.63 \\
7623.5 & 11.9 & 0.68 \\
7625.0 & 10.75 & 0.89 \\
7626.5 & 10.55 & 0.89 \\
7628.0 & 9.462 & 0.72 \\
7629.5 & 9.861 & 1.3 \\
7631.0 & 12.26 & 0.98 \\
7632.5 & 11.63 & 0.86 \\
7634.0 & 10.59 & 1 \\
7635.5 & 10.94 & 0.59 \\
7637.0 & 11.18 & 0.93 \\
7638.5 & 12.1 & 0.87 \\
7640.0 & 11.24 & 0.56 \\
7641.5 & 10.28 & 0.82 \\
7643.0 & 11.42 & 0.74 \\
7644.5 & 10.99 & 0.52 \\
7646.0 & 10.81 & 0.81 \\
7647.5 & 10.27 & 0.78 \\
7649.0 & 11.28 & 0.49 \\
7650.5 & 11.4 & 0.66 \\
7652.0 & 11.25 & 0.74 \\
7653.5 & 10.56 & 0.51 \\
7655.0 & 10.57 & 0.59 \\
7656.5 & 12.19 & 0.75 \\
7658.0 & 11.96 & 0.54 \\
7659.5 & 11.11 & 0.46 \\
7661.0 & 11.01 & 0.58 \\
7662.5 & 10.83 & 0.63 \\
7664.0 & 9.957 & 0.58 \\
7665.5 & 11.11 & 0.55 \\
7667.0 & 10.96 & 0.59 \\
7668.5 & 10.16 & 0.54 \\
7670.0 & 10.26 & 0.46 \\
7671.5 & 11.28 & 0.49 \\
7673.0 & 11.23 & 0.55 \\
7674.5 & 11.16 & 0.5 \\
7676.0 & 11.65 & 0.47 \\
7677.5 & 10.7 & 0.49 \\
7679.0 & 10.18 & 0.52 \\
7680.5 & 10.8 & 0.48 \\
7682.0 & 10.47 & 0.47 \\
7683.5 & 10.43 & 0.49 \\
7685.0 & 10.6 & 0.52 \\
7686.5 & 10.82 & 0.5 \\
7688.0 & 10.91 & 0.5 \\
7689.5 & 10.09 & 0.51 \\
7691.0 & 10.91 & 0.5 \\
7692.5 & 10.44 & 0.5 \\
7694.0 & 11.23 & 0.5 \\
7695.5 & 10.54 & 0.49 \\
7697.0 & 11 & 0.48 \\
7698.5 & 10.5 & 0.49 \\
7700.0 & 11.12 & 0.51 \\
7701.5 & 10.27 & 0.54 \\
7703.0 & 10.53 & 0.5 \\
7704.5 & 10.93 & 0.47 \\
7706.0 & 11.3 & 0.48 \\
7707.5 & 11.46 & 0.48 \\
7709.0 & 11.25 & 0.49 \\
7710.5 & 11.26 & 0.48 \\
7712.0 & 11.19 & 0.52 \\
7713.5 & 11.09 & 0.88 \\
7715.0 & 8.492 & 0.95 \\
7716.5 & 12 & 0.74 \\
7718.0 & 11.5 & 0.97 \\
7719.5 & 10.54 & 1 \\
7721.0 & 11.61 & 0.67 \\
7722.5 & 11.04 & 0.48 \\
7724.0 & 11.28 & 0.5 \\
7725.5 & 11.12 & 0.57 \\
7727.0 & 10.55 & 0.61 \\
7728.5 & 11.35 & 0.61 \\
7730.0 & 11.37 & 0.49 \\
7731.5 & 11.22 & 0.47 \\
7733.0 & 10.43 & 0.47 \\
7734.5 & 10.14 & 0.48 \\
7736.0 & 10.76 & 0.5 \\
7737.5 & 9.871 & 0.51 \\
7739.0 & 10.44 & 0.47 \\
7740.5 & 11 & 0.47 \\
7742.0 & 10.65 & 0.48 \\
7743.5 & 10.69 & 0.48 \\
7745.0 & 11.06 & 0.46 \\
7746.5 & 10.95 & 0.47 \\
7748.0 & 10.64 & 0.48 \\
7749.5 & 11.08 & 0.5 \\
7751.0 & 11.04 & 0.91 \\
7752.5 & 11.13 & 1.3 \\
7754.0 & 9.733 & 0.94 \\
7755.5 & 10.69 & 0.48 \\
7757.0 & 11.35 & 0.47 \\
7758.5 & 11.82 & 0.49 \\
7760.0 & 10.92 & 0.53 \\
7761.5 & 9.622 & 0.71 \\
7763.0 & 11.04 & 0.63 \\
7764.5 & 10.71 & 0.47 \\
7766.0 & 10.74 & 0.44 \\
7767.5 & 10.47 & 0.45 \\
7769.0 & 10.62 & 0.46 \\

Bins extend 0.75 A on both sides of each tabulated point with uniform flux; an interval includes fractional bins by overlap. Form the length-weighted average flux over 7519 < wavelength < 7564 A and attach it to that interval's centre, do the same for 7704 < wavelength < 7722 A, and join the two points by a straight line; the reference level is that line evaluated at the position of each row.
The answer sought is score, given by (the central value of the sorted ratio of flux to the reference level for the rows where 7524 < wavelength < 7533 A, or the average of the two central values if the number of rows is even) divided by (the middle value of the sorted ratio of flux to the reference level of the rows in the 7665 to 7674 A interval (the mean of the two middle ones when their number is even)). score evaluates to 0.96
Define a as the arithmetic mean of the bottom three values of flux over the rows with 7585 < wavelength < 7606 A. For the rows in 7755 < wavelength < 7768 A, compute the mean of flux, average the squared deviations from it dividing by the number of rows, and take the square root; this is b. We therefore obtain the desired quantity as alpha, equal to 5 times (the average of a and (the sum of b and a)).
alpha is 51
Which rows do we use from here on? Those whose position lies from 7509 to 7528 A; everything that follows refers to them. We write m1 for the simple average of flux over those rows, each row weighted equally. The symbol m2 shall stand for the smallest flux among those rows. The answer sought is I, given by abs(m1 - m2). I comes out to 1.17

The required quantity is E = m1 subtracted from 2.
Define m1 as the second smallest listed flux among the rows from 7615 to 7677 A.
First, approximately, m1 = 9.861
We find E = -7.9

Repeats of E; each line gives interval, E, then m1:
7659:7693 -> -8.1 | 10.09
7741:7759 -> -8.6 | 10.64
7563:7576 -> -9.0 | 11.04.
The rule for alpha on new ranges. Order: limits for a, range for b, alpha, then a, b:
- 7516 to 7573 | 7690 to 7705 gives 53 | 10.4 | 0.31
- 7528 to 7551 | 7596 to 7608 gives 55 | 10.4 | 1.20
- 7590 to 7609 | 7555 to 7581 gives 51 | 9.8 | 0.80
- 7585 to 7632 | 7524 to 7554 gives 49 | 9.4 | 0.53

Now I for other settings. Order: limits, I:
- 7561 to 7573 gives 0.56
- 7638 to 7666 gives 1.11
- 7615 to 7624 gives 0.91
